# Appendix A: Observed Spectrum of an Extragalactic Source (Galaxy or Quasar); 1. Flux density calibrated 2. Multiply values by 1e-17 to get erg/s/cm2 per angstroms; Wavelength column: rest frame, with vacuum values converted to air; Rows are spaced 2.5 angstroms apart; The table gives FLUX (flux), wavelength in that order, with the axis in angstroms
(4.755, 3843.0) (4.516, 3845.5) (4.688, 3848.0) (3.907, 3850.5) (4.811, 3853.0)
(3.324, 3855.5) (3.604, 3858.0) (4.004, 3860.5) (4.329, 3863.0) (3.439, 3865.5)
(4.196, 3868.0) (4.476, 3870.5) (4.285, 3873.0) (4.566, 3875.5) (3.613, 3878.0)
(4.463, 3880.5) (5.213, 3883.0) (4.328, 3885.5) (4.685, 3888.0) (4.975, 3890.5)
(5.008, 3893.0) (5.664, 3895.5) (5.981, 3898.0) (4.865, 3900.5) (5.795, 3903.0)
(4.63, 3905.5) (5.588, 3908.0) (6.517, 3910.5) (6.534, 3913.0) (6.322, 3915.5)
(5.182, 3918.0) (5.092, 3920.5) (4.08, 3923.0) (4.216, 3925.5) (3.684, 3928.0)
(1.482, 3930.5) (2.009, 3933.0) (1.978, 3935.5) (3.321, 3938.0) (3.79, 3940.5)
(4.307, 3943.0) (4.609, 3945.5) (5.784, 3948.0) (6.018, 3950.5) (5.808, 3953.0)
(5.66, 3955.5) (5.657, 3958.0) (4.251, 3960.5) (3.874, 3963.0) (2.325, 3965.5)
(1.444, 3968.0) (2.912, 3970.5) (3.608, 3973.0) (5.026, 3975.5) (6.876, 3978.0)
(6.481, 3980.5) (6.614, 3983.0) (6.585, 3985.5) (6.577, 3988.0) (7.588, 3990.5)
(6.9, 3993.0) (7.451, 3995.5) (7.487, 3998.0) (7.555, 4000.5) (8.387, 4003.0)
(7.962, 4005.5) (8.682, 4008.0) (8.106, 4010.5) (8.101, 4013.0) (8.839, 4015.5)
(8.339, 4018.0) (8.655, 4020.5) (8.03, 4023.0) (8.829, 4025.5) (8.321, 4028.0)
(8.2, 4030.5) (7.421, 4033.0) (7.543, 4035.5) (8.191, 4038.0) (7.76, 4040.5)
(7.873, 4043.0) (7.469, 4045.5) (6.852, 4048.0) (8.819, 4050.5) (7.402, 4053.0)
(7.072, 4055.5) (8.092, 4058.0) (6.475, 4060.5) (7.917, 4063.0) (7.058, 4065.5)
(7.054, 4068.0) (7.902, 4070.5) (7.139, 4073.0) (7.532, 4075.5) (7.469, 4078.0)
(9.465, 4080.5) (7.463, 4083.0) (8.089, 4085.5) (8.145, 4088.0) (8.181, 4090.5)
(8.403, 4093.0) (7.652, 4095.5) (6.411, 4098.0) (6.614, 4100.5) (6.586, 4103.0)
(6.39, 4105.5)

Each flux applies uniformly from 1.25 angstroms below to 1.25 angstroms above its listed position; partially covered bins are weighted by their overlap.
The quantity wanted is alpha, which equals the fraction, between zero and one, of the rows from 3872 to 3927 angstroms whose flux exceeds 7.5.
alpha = 0.000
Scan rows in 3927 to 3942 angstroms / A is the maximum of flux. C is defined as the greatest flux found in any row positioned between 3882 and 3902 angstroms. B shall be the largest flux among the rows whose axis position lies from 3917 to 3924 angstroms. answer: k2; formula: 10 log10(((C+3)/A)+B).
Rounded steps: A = 3.79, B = 5.182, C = 5.981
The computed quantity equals 8.8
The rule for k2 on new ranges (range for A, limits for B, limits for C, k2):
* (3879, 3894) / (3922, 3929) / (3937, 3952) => 7.7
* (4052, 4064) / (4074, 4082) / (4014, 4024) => 10.4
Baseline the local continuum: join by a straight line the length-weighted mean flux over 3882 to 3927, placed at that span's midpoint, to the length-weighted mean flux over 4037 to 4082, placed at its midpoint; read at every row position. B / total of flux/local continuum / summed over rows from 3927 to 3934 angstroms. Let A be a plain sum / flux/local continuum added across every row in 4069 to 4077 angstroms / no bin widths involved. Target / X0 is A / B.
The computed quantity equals 2.26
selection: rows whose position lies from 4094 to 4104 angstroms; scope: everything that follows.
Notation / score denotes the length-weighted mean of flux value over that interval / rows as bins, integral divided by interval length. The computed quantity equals 7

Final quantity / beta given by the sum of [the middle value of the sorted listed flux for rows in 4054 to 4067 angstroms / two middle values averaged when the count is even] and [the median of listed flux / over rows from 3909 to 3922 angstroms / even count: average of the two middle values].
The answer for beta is 13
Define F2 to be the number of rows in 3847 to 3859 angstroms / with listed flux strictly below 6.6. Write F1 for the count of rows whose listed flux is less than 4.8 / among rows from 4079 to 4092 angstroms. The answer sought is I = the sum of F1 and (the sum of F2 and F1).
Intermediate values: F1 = 0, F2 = 5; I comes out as 5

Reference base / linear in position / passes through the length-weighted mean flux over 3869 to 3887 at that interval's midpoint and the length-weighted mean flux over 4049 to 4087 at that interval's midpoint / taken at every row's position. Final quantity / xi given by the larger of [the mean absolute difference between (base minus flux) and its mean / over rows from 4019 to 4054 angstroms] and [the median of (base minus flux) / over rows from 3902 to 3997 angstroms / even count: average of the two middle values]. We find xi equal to 0.6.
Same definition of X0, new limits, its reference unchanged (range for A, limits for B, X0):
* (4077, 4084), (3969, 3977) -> 1.68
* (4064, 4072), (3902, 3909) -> 0.93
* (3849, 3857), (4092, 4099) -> 0.98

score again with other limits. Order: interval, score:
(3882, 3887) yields 5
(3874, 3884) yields 4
